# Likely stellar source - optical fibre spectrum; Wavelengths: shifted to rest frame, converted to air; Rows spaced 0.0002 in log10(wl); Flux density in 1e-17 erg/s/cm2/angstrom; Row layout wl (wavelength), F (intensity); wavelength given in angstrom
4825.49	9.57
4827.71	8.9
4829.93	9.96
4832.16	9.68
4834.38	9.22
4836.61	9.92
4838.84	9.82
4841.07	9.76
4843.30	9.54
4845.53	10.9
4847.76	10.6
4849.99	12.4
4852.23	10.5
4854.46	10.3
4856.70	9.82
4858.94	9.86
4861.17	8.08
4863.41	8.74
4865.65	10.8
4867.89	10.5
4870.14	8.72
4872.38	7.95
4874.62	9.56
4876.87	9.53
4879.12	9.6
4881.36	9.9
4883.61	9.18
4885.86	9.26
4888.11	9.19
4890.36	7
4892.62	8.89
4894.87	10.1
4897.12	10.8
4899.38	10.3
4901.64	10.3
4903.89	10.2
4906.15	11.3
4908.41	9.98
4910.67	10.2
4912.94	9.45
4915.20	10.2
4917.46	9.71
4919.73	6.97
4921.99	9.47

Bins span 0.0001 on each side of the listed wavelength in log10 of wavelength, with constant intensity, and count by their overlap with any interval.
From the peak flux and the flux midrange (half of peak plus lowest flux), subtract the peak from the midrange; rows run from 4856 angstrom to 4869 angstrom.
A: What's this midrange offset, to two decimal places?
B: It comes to -1.36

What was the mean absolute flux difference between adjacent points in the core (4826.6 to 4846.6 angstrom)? 0.53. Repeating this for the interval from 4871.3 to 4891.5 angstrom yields 0.63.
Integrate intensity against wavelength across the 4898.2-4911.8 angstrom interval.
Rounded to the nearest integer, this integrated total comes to 141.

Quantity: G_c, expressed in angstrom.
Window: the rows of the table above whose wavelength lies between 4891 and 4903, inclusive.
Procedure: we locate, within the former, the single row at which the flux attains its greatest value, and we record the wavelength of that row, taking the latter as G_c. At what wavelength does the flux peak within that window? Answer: 4897.12 angstrom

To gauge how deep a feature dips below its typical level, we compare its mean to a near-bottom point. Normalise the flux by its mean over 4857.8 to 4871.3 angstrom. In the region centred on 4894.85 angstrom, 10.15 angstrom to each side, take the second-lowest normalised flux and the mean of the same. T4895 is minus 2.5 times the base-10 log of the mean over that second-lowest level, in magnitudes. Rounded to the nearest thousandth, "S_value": -0.079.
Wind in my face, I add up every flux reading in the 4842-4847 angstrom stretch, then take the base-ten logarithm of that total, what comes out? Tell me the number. 1.31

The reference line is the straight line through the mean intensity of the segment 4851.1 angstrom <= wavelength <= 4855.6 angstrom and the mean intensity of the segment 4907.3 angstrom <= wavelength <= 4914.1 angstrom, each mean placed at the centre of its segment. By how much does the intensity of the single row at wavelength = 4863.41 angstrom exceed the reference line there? -1.6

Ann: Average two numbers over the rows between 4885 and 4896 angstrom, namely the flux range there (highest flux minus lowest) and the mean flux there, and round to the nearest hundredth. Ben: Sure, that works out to 5.99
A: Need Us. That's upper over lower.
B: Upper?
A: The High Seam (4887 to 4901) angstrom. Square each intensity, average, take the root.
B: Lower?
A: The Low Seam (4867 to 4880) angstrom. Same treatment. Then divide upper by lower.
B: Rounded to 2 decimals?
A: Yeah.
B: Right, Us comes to 1.01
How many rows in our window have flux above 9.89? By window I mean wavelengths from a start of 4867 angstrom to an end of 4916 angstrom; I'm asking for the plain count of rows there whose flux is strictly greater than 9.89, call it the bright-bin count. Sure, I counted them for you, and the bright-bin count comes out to 11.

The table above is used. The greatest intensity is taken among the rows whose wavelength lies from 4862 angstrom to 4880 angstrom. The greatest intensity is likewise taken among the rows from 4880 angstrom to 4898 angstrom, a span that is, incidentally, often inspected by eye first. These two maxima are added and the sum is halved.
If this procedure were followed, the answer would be 10.8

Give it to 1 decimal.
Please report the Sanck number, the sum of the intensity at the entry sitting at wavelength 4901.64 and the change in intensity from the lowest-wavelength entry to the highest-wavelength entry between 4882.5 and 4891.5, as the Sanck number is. 8.1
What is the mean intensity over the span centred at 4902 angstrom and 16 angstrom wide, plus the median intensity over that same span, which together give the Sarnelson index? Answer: 20.7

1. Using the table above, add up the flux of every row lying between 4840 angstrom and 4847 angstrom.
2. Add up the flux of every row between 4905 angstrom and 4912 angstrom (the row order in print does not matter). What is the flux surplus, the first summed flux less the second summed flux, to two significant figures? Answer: -1.3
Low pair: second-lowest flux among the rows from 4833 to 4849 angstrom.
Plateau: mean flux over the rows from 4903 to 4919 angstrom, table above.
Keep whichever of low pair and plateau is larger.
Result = 10.1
